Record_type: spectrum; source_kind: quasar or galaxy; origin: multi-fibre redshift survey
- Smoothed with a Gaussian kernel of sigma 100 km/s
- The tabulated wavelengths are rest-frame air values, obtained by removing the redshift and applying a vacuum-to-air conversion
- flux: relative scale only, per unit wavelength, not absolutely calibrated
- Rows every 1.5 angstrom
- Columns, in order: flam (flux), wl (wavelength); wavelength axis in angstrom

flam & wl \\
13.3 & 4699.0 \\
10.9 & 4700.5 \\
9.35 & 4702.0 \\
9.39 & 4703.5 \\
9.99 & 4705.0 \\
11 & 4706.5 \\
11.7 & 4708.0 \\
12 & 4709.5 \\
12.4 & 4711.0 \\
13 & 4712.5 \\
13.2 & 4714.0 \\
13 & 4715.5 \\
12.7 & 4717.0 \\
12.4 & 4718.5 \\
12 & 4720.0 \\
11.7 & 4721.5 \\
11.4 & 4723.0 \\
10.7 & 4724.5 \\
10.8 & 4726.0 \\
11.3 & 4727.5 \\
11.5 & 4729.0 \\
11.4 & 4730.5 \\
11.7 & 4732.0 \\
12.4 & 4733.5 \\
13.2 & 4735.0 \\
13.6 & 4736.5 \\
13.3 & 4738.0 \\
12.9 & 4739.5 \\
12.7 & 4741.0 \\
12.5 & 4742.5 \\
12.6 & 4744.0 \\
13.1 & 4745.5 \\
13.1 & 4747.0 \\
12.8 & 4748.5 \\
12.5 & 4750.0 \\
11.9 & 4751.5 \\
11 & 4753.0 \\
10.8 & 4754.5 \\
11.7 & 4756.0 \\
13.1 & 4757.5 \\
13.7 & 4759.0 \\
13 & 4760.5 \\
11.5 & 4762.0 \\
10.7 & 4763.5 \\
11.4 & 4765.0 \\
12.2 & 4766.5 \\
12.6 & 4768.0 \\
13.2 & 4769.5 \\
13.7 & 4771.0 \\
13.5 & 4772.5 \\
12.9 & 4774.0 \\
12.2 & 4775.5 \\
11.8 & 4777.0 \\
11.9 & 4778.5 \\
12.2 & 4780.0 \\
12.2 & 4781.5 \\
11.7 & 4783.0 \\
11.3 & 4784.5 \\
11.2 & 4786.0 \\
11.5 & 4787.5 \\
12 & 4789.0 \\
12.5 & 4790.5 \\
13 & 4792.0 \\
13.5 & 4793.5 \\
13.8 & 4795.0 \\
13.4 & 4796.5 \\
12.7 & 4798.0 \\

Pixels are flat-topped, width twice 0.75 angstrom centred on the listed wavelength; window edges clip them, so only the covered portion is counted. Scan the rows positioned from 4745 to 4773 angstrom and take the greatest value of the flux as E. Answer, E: 13.7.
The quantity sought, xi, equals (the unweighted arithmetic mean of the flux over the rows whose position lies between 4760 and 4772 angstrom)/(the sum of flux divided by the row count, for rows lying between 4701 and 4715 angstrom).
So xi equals 1.08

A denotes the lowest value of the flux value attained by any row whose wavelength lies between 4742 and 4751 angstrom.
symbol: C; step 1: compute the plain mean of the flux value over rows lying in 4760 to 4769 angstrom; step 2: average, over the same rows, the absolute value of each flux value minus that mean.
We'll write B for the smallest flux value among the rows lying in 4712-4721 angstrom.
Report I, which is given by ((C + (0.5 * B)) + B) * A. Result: 234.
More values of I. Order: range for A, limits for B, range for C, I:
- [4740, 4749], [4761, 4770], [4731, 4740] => 207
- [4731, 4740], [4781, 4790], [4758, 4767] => 207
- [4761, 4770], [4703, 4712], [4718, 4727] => 156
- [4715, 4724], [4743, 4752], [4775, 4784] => 206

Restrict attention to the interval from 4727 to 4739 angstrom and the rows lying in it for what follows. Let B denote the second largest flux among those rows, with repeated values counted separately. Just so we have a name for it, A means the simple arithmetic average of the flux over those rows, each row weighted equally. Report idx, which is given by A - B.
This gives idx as -1.0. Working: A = 12.3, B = 13.3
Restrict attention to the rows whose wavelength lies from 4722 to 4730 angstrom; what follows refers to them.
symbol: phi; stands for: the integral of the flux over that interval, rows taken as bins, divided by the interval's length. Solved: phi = 11.2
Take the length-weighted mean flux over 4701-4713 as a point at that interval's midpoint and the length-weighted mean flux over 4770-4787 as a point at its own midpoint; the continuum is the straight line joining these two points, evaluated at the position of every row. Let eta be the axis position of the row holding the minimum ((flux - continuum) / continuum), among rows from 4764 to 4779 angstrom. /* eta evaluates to 4765.0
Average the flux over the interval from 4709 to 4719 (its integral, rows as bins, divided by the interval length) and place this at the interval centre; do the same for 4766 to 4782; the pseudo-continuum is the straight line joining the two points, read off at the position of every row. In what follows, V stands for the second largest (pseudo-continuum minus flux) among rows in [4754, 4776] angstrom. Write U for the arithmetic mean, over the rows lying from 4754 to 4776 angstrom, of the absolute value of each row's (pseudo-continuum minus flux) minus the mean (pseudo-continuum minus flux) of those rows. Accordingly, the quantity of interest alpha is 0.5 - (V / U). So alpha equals -1.64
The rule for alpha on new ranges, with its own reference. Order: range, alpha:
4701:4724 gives -2.91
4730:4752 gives -1.55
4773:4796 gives -1.62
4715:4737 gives -2.11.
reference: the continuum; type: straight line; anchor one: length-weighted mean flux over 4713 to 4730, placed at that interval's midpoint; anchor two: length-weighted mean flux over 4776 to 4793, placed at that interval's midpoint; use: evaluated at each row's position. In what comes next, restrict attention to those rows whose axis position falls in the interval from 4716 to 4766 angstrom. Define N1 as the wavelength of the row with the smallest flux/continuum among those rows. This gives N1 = 4763.5 angstrom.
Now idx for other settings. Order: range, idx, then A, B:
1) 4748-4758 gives -0.8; 12.0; 12.8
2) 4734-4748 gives -0.3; 13.0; 13.3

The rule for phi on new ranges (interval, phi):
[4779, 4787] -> 11.7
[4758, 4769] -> 12.2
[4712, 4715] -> 13.1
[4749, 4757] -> 11.7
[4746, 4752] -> 12.6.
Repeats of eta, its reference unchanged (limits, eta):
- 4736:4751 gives 4750.0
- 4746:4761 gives 4754.5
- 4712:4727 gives 4724.5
